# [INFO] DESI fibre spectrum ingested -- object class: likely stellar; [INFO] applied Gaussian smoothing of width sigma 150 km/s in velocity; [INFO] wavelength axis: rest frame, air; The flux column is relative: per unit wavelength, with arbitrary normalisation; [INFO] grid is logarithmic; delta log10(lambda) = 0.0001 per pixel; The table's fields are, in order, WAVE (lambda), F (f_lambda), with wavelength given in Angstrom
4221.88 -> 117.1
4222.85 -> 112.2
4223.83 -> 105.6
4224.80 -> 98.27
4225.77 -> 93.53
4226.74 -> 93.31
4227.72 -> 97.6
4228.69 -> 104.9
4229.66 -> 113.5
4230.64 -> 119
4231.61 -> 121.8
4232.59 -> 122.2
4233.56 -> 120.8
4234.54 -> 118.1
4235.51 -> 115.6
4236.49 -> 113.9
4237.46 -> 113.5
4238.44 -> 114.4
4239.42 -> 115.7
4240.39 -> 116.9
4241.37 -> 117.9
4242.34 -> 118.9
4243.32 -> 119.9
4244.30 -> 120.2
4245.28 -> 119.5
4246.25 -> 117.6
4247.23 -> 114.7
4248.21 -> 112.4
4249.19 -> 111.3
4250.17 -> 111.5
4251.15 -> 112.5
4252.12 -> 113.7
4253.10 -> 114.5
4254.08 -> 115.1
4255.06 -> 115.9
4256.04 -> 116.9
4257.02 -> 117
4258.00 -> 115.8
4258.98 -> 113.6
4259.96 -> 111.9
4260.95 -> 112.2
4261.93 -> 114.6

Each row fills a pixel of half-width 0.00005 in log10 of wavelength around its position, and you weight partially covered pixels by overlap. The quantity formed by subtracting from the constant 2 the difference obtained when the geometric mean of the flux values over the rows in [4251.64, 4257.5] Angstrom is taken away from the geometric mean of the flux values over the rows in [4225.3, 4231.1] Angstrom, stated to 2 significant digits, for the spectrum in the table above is 14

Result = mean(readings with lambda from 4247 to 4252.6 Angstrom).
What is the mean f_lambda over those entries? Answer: 113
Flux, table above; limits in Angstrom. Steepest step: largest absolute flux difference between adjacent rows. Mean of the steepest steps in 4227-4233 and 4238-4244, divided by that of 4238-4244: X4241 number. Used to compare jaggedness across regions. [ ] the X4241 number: 3.8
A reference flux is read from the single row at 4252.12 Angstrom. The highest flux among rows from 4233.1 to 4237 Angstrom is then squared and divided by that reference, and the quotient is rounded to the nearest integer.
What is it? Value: 128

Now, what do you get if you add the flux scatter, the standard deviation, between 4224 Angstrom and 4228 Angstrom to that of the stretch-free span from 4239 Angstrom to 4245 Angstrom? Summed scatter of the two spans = 4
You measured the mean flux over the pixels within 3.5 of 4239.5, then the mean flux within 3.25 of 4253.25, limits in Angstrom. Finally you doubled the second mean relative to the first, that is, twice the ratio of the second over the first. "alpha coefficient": 1.97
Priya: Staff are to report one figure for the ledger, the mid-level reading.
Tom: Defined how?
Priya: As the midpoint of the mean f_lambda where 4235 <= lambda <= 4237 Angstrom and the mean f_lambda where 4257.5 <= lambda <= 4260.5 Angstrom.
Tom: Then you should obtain 114.3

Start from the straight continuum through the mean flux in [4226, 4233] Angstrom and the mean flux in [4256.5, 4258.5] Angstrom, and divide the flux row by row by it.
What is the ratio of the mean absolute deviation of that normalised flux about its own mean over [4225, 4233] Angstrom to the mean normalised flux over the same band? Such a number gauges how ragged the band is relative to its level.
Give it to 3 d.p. 0.097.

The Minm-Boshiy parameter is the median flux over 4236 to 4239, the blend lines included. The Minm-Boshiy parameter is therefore 114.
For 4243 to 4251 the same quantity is 116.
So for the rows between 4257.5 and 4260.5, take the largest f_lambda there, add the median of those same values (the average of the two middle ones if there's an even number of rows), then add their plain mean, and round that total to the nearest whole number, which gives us 343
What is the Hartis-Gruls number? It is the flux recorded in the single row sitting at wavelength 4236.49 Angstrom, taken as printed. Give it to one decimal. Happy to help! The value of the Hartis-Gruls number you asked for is 113.9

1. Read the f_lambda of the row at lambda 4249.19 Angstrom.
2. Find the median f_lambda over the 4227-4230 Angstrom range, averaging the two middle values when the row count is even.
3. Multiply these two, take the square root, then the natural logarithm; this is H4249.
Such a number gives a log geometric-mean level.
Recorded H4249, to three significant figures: 4.68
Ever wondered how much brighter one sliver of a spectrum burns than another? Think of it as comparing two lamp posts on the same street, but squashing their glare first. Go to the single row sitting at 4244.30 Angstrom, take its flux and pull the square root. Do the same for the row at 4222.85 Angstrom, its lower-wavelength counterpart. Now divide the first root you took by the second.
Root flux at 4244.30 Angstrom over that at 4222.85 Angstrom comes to 1.04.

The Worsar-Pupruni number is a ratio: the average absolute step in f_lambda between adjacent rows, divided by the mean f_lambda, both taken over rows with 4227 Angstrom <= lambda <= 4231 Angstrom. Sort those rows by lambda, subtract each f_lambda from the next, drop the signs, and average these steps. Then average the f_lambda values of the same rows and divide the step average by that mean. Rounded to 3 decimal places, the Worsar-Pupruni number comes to 0.066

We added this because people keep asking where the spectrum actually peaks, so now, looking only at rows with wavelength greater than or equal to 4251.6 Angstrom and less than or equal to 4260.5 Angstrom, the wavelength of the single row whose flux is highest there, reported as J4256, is 4257.02 Angstrom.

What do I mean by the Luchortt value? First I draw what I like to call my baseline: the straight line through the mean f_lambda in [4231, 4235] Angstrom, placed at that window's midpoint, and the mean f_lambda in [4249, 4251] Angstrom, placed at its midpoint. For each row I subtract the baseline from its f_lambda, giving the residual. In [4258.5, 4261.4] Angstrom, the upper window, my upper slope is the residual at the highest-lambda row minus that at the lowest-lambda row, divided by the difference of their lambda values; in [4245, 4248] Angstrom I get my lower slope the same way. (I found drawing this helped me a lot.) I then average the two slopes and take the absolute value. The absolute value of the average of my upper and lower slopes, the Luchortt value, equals 1.0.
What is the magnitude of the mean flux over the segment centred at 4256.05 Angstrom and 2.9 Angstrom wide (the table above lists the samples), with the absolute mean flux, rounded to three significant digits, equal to 117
